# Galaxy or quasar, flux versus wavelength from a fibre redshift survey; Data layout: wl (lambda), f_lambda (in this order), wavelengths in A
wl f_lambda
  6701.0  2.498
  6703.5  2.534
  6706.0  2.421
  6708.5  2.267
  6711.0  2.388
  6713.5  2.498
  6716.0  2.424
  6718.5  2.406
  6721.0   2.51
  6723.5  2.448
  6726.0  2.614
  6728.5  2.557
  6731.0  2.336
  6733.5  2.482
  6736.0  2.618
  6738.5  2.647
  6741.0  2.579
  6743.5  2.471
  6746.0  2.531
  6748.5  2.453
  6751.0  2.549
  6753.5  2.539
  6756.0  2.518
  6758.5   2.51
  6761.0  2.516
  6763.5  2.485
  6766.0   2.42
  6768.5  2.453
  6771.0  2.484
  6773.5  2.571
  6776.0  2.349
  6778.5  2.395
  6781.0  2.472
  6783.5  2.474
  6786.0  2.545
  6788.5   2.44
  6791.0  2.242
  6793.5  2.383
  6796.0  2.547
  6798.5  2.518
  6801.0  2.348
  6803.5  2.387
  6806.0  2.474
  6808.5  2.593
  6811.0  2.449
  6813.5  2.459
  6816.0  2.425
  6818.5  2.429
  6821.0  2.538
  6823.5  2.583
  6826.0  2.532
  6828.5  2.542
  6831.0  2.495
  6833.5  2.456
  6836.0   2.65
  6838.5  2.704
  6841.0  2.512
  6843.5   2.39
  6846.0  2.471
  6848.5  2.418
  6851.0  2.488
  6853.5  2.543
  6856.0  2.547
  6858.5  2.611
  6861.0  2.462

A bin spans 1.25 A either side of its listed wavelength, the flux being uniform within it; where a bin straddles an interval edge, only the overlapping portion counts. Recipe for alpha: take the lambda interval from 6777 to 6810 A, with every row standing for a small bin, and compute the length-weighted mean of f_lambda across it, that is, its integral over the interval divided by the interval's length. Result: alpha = 2.45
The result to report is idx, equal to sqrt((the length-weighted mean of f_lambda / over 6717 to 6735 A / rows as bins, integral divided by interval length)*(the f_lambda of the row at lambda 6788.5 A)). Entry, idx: 2.460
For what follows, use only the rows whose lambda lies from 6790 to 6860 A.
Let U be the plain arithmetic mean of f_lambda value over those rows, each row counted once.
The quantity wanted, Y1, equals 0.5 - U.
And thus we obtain -1.99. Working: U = 2.49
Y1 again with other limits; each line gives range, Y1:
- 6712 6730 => -1.99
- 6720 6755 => -2.02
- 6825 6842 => -2.06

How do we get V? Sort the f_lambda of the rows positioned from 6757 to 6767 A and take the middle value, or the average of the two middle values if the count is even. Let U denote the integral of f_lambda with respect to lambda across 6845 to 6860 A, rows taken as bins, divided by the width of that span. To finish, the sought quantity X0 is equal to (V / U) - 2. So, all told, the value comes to -1.01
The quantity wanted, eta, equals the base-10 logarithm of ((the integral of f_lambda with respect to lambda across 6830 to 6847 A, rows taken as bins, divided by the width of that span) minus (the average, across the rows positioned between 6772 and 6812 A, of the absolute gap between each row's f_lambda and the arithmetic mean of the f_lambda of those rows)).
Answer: 0.389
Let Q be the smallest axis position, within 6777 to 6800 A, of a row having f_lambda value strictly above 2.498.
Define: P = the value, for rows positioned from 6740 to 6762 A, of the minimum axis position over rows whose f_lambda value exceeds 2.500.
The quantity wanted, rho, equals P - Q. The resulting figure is -45.0 A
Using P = 6741.0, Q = 6786.0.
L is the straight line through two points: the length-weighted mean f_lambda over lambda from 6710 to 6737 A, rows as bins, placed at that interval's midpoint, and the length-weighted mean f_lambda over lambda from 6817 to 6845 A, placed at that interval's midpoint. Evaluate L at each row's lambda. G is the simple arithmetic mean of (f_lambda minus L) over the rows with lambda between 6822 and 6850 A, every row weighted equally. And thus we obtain -0.008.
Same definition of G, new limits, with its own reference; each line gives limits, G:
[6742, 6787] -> -0.013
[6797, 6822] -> -0.057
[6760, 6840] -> -0.034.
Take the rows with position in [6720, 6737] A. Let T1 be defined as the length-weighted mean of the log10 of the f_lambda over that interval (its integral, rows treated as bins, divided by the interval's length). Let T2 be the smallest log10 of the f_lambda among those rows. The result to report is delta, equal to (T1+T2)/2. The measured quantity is 0.384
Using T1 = 0.399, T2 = 0.368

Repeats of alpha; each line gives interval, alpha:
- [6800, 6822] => 2.46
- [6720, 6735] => 2.49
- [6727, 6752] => 2.52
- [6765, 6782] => 2.45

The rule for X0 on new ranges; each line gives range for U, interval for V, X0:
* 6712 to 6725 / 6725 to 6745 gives -0.96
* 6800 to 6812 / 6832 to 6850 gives -0.99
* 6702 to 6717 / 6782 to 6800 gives -0.98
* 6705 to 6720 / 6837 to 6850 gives -0.97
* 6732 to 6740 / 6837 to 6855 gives -1.03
